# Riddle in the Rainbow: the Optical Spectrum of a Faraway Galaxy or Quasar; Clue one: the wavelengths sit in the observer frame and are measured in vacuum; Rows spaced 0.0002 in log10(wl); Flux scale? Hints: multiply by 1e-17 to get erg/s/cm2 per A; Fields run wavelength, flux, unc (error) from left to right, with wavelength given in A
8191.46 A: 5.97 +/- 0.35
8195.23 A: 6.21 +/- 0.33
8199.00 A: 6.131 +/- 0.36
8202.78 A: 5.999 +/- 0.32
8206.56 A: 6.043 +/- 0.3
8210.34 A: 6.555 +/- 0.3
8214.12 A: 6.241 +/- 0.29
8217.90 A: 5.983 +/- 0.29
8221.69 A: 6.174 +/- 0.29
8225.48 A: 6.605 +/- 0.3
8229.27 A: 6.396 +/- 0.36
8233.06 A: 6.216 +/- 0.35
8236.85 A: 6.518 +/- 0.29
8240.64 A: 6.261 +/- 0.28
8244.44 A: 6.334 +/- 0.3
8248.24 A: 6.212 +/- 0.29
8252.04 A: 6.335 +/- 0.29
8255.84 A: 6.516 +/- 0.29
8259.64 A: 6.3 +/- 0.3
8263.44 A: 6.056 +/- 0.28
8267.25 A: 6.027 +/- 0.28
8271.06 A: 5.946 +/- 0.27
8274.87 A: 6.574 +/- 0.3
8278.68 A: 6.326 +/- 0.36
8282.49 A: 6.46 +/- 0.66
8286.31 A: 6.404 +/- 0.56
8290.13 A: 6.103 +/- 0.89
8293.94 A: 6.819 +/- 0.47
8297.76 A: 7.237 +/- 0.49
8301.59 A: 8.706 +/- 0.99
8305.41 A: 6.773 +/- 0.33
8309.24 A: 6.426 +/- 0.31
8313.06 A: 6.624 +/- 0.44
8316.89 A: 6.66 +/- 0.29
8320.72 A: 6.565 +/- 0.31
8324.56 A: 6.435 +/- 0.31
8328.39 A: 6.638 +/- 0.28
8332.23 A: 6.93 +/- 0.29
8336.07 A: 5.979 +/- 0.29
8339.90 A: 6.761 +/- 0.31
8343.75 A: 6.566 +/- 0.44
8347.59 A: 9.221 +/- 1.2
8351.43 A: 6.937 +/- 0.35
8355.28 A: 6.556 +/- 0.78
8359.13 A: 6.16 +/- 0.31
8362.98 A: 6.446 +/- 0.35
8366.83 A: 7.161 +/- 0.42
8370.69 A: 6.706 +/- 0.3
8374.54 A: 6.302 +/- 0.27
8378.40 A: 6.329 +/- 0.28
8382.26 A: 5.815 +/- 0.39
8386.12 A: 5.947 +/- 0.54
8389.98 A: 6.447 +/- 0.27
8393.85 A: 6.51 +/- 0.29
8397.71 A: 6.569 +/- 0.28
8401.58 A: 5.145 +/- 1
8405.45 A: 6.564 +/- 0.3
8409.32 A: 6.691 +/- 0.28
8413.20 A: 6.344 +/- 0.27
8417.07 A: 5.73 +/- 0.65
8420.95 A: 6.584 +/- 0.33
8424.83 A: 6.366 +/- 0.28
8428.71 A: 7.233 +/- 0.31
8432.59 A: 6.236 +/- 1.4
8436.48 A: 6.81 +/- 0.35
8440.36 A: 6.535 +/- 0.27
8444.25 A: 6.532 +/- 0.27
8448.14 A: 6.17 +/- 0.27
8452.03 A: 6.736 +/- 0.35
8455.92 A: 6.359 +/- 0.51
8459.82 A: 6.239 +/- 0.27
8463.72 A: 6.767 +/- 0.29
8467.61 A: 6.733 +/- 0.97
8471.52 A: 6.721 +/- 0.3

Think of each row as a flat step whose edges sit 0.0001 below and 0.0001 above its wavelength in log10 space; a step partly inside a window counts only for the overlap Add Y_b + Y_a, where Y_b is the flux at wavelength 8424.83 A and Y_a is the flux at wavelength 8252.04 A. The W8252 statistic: 12.7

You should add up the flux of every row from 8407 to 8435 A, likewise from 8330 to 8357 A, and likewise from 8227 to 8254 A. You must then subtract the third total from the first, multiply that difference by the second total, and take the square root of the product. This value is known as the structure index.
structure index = 6.7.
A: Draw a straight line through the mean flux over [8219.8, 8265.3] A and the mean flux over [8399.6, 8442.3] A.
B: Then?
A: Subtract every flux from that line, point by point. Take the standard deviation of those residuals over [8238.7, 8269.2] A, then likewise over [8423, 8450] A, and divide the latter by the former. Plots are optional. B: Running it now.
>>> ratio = 2.3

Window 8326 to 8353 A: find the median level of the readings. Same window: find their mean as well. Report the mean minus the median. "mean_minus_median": 0.24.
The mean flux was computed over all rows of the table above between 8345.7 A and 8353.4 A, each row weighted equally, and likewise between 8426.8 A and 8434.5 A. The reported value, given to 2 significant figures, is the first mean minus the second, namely 1.3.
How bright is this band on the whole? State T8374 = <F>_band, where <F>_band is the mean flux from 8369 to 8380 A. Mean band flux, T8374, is 6.45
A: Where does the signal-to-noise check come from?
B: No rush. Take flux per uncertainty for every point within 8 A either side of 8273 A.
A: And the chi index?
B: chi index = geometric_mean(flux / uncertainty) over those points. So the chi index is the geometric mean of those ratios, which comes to 20.7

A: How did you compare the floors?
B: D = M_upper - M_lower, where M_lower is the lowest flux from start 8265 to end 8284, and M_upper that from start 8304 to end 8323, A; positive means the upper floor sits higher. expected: 0.5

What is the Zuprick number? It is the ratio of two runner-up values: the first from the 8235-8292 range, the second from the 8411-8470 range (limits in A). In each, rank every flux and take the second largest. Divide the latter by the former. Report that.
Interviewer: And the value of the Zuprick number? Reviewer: 1.04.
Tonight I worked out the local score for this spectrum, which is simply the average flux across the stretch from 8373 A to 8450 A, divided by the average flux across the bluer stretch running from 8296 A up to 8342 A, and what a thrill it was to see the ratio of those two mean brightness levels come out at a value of 0.93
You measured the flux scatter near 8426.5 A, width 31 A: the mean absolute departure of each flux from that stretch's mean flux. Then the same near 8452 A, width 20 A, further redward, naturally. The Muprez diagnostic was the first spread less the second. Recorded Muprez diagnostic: 0.13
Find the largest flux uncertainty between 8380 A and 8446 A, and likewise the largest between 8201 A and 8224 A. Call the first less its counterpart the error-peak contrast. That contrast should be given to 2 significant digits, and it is 1.1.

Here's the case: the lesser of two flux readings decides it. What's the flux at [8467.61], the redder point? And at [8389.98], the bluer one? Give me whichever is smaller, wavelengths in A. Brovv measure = 6.45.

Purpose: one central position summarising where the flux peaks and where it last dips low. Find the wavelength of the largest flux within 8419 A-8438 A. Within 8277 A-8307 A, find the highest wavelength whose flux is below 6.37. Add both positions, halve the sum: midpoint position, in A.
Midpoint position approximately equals 8359.4 A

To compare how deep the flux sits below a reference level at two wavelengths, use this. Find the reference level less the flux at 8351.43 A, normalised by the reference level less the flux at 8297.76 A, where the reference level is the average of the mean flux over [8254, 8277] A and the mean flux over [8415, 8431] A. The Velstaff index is 0.66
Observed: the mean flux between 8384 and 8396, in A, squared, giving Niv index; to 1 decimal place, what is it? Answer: 39.7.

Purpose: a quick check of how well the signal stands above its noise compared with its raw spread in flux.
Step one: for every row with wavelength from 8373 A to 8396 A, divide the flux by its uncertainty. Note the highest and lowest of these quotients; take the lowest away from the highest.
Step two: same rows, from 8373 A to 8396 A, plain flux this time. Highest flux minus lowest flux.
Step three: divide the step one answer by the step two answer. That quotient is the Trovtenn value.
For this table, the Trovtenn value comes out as 19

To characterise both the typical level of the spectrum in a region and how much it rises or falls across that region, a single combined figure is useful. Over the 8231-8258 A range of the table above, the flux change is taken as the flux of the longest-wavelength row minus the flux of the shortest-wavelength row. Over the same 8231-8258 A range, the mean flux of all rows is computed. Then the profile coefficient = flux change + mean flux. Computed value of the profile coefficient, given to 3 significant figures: 6.64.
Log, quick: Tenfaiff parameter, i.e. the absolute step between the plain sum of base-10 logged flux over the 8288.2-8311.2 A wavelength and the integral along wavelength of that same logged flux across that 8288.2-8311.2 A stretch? 14.3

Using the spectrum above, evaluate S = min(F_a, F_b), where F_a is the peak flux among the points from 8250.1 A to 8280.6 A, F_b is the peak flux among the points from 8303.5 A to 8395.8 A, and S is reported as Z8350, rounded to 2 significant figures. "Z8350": 6.6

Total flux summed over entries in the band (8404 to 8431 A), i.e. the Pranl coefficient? 45.5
